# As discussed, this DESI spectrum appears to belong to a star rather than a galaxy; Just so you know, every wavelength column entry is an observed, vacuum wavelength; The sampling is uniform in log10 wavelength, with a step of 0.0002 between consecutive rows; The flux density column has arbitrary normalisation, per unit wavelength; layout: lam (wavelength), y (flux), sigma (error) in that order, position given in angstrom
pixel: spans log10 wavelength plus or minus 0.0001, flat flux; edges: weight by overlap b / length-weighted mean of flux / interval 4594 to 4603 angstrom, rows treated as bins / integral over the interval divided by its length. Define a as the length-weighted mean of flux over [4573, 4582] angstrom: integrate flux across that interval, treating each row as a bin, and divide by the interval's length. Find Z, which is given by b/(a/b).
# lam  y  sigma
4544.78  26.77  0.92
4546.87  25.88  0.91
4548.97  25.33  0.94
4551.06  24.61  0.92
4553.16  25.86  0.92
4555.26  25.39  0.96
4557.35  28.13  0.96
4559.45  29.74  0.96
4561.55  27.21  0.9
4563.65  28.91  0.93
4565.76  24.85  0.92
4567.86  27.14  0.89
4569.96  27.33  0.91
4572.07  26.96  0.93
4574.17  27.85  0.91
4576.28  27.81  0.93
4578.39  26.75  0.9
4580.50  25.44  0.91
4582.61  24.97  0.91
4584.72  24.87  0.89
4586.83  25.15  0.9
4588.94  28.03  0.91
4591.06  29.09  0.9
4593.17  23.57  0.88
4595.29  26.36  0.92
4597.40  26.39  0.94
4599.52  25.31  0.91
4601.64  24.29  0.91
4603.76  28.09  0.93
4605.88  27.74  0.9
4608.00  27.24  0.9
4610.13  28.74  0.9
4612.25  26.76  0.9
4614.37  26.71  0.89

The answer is 24.4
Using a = 26.9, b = 25.6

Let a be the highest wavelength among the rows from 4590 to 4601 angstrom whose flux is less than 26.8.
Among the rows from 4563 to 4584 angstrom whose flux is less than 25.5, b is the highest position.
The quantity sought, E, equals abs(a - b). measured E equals 16.9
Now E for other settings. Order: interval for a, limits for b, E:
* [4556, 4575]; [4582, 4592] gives 21.1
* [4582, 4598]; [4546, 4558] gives 42.1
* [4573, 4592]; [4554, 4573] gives 21.1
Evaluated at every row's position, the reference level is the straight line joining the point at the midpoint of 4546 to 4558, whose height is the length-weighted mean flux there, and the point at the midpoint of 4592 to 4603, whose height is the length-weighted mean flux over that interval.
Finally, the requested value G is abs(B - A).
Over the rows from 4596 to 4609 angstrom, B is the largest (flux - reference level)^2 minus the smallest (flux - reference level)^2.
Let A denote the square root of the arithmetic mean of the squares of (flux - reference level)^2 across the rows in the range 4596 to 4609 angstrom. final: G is 3.5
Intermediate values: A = 5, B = 8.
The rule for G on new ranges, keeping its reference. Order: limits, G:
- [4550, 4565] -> 8.5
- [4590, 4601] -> 7.4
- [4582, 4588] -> 0.0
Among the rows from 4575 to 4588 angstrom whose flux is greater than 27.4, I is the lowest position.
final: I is 4576.28 angstrom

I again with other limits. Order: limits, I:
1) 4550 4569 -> 4557.35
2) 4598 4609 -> 4603.76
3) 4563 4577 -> 4563.65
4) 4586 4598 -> 4588.94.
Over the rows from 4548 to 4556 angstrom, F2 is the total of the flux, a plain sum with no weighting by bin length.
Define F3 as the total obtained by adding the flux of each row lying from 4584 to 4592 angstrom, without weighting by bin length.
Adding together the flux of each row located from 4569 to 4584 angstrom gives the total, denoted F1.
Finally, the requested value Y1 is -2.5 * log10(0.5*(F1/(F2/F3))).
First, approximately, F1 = 187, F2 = 101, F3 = 107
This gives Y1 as -5.0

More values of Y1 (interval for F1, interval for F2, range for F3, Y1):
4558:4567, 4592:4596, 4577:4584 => -4.8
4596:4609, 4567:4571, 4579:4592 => -5.9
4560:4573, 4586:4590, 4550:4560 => -5.8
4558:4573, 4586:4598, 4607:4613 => -4.3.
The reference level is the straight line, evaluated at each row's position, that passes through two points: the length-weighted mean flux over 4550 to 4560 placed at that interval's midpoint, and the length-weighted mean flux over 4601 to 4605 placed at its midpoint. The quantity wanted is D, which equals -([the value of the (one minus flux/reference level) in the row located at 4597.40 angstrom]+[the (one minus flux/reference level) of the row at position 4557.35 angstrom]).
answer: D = 0.054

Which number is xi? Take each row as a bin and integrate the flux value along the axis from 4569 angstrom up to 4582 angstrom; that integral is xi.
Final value 350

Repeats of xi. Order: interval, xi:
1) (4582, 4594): 312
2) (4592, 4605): 335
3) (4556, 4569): 359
